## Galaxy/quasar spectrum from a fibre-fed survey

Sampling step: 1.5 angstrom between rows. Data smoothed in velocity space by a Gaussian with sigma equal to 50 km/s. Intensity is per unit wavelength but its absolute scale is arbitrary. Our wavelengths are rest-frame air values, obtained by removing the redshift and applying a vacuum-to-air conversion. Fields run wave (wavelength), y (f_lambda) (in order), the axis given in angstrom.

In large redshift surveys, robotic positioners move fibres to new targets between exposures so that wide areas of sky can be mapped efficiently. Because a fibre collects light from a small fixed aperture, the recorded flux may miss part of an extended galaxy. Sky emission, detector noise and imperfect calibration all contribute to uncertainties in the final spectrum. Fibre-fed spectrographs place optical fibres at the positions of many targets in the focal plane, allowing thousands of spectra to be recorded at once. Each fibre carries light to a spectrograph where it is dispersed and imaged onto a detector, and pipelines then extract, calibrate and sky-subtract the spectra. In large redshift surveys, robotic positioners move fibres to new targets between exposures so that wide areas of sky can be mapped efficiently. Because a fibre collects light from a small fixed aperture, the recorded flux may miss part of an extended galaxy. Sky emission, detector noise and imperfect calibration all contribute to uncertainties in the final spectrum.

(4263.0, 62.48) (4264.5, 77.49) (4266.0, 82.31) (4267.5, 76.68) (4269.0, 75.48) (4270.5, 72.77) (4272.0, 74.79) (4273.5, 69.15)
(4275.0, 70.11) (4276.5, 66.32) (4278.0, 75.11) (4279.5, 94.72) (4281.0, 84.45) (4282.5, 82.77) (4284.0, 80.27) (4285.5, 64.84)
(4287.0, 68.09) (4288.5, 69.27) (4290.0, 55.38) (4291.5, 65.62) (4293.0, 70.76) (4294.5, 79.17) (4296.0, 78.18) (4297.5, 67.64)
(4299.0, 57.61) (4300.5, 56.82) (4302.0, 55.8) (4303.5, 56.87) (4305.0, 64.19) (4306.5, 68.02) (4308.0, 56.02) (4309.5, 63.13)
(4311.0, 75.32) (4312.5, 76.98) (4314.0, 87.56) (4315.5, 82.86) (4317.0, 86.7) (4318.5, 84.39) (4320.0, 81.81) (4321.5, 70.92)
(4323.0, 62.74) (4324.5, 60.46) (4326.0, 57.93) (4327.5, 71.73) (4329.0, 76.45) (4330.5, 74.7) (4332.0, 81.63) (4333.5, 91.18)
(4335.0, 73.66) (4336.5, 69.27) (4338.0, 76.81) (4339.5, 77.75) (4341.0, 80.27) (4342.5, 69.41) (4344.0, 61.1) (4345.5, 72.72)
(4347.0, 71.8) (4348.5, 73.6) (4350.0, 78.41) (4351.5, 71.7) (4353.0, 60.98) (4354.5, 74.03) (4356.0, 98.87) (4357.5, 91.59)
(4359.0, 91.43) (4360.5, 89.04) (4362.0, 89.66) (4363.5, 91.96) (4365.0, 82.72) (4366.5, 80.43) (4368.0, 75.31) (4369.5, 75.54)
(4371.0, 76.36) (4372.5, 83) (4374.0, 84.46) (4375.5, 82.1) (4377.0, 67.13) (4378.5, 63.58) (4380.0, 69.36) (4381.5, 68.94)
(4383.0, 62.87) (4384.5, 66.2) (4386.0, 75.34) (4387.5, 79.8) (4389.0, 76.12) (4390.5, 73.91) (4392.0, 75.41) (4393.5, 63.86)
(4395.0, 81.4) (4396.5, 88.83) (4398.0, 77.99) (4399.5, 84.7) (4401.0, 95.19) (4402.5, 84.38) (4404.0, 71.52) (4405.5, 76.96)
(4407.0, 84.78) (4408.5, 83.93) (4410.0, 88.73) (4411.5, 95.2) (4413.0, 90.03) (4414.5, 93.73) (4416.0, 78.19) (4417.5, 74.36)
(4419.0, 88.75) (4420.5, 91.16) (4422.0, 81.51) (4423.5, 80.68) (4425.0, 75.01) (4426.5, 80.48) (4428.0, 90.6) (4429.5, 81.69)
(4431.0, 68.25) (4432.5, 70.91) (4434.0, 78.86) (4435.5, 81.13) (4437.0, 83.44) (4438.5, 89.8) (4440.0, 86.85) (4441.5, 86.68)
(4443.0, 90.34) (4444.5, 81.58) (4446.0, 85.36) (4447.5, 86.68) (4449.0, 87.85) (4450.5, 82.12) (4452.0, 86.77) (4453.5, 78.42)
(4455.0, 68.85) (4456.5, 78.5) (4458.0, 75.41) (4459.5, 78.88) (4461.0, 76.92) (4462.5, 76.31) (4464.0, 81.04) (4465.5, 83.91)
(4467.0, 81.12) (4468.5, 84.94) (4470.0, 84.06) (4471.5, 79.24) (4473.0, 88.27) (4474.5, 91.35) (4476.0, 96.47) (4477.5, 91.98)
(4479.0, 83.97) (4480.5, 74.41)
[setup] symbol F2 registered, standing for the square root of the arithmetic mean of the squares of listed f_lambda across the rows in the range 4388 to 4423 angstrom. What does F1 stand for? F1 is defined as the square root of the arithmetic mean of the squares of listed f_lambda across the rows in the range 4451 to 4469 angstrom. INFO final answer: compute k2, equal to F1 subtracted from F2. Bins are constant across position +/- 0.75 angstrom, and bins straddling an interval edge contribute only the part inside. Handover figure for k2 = 3.6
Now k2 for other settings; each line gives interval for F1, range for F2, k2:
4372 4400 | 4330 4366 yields 4.1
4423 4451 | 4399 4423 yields 2.7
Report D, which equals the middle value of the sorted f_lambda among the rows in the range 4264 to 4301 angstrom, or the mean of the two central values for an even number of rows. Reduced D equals 72.8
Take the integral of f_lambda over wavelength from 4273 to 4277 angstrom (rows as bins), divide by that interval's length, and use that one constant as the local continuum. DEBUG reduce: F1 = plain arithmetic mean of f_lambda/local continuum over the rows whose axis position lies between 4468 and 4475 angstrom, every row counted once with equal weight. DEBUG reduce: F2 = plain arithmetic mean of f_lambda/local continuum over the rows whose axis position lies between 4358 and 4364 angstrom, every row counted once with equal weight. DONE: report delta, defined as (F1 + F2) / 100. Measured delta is 0.0257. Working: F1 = 1.25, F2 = 1.32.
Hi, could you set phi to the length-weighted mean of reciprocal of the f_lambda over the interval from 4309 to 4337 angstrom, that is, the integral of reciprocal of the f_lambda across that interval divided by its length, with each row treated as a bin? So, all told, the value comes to 0.0135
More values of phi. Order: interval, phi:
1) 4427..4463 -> 0.0124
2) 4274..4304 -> 0.0146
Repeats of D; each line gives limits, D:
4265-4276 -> 74.8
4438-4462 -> 83.7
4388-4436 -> 81.3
